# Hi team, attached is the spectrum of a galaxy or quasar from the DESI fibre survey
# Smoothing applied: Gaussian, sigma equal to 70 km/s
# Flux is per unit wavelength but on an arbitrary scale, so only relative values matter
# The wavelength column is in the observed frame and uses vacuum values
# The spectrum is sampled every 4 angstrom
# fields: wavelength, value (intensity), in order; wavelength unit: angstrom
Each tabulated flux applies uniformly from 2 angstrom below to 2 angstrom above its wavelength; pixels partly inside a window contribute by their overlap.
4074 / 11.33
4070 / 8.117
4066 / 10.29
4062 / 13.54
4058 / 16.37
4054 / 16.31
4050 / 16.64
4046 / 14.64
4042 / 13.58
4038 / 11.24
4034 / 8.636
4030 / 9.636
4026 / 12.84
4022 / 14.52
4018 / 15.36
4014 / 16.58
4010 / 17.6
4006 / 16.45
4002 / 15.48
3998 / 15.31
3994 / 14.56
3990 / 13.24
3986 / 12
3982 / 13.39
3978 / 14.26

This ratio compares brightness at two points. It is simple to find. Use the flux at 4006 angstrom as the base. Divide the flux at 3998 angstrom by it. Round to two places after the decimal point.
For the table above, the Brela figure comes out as 0.93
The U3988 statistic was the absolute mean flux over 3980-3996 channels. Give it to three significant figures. 13.3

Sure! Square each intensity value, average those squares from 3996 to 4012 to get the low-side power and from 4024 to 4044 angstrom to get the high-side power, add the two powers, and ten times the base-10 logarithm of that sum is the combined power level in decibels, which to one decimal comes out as 25.9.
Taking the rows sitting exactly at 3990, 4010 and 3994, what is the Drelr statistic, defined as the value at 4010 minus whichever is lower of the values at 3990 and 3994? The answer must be 4.4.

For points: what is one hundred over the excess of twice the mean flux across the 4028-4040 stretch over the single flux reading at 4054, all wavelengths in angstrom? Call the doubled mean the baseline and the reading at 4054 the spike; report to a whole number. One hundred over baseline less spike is 30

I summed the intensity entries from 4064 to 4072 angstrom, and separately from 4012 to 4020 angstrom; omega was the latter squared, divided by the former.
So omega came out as 55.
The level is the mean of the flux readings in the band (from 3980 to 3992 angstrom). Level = 12.9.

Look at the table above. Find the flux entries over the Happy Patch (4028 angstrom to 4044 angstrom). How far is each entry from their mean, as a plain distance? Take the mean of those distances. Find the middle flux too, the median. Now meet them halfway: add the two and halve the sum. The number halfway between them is 6.0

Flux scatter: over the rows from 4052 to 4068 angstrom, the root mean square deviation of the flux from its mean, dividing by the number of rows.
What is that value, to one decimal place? 2.5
